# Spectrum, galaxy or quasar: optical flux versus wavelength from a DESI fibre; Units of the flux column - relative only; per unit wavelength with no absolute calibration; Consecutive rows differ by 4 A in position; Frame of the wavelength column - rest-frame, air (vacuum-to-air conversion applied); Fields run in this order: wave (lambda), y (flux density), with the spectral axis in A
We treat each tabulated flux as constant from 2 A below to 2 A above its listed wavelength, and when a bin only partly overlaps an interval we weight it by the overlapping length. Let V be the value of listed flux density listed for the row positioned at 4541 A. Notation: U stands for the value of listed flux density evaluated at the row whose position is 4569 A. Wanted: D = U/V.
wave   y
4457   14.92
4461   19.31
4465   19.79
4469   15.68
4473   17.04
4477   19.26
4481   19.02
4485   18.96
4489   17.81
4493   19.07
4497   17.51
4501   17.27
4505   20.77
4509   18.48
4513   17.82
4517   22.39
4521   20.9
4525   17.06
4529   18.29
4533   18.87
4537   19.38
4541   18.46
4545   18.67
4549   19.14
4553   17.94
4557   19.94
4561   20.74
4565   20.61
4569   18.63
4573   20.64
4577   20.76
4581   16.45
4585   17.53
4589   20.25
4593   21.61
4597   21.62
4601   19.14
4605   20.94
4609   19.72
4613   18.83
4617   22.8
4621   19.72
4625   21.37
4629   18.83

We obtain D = 1.01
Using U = 18.63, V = 18.46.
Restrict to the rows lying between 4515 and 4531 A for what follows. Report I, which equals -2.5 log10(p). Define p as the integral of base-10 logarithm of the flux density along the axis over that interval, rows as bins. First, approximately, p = 20.7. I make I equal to -3.29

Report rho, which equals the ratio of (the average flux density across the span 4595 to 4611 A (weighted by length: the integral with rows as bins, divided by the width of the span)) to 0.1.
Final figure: 204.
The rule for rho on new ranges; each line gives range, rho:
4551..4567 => 198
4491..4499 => 183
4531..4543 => 189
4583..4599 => 203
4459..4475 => 180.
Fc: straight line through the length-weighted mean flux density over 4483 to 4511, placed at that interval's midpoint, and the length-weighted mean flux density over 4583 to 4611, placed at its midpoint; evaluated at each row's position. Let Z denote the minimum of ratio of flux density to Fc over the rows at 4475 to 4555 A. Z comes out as 0.90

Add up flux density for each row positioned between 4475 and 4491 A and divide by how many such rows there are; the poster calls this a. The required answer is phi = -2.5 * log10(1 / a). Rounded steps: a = 18.8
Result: 3.18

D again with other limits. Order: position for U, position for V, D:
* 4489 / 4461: 0.92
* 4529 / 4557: 0.92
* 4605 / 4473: 1.23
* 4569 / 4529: 1.02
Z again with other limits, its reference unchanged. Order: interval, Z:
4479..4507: 0.93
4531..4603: 0.83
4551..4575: 0.92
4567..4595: 0.83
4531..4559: 0.92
